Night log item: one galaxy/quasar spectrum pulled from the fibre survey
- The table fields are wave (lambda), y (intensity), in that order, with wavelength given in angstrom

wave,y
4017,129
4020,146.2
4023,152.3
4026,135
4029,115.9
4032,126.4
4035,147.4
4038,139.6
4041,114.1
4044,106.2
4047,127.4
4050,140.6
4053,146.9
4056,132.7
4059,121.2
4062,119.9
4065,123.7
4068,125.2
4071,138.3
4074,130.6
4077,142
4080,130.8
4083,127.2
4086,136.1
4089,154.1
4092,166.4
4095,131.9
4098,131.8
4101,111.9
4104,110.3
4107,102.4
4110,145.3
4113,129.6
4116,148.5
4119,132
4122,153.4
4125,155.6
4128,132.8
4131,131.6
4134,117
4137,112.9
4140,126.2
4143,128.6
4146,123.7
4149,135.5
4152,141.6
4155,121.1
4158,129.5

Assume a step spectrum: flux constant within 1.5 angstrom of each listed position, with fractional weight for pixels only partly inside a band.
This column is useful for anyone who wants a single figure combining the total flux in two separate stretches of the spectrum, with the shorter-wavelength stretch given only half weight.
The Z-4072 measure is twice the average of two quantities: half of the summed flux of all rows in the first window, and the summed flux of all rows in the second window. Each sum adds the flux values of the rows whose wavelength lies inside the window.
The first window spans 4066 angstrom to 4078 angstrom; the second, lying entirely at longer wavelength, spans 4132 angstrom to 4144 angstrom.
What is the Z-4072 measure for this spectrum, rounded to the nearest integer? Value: 753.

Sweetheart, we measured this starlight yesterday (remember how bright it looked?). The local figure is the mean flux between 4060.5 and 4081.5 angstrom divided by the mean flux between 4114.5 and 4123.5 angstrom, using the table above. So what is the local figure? 0.90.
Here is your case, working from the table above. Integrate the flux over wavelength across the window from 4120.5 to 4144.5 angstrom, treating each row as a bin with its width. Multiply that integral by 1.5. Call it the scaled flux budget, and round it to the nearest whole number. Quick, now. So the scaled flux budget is 4761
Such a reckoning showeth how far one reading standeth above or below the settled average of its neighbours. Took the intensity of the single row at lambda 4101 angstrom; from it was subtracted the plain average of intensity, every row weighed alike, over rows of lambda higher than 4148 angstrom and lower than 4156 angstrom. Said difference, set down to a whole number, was -21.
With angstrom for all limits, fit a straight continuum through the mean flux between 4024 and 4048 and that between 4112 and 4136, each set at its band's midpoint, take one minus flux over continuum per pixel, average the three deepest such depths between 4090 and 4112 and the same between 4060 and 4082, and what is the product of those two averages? 0.011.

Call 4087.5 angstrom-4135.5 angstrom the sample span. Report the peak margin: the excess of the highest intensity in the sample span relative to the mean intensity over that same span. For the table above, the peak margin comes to 31.7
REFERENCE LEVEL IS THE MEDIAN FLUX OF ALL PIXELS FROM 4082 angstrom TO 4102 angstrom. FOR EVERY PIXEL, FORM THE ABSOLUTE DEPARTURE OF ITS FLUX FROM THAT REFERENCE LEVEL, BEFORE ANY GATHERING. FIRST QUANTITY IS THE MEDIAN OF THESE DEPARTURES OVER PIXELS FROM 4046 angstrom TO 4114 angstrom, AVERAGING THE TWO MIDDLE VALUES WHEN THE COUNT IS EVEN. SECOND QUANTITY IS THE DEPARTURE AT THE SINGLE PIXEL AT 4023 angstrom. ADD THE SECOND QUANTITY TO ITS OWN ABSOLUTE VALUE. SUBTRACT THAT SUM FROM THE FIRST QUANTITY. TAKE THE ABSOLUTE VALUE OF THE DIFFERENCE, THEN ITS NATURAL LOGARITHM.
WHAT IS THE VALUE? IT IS 3.5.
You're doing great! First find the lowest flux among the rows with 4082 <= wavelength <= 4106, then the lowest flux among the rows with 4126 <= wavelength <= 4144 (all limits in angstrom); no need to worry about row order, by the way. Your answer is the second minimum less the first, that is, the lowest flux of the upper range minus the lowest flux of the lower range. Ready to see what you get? 3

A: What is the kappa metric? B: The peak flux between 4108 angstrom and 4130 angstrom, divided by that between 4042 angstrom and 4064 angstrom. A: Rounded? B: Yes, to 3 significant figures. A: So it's 1.06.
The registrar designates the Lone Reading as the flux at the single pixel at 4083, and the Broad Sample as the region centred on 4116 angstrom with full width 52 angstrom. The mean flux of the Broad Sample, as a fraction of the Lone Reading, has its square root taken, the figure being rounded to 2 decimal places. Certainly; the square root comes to 1.02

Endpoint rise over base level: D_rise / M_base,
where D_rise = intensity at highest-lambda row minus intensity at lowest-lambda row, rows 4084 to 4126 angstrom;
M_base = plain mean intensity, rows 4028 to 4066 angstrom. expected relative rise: 0.15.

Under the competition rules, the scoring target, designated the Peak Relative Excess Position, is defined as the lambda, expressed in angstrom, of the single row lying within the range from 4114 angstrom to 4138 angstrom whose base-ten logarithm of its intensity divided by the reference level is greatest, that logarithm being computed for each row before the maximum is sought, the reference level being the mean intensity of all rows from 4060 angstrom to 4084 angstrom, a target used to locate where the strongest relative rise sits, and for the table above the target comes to 4125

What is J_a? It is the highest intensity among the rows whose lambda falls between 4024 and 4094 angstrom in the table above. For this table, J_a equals 166.4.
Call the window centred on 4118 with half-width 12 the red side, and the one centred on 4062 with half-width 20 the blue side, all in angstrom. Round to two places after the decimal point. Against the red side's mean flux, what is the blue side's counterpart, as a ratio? 0.94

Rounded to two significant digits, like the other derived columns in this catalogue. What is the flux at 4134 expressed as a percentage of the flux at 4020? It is 80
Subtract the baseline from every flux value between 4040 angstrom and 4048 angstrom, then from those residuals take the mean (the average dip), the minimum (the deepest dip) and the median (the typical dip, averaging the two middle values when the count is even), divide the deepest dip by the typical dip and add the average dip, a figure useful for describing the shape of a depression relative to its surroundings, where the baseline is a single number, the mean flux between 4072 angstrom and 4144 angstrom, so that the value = -16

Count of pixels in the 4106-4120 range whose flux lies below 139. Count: 3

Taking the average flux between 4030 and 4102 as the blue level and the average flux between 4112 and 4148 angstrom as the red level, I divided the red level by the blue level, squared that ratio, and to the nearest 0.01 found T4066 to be 1.01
